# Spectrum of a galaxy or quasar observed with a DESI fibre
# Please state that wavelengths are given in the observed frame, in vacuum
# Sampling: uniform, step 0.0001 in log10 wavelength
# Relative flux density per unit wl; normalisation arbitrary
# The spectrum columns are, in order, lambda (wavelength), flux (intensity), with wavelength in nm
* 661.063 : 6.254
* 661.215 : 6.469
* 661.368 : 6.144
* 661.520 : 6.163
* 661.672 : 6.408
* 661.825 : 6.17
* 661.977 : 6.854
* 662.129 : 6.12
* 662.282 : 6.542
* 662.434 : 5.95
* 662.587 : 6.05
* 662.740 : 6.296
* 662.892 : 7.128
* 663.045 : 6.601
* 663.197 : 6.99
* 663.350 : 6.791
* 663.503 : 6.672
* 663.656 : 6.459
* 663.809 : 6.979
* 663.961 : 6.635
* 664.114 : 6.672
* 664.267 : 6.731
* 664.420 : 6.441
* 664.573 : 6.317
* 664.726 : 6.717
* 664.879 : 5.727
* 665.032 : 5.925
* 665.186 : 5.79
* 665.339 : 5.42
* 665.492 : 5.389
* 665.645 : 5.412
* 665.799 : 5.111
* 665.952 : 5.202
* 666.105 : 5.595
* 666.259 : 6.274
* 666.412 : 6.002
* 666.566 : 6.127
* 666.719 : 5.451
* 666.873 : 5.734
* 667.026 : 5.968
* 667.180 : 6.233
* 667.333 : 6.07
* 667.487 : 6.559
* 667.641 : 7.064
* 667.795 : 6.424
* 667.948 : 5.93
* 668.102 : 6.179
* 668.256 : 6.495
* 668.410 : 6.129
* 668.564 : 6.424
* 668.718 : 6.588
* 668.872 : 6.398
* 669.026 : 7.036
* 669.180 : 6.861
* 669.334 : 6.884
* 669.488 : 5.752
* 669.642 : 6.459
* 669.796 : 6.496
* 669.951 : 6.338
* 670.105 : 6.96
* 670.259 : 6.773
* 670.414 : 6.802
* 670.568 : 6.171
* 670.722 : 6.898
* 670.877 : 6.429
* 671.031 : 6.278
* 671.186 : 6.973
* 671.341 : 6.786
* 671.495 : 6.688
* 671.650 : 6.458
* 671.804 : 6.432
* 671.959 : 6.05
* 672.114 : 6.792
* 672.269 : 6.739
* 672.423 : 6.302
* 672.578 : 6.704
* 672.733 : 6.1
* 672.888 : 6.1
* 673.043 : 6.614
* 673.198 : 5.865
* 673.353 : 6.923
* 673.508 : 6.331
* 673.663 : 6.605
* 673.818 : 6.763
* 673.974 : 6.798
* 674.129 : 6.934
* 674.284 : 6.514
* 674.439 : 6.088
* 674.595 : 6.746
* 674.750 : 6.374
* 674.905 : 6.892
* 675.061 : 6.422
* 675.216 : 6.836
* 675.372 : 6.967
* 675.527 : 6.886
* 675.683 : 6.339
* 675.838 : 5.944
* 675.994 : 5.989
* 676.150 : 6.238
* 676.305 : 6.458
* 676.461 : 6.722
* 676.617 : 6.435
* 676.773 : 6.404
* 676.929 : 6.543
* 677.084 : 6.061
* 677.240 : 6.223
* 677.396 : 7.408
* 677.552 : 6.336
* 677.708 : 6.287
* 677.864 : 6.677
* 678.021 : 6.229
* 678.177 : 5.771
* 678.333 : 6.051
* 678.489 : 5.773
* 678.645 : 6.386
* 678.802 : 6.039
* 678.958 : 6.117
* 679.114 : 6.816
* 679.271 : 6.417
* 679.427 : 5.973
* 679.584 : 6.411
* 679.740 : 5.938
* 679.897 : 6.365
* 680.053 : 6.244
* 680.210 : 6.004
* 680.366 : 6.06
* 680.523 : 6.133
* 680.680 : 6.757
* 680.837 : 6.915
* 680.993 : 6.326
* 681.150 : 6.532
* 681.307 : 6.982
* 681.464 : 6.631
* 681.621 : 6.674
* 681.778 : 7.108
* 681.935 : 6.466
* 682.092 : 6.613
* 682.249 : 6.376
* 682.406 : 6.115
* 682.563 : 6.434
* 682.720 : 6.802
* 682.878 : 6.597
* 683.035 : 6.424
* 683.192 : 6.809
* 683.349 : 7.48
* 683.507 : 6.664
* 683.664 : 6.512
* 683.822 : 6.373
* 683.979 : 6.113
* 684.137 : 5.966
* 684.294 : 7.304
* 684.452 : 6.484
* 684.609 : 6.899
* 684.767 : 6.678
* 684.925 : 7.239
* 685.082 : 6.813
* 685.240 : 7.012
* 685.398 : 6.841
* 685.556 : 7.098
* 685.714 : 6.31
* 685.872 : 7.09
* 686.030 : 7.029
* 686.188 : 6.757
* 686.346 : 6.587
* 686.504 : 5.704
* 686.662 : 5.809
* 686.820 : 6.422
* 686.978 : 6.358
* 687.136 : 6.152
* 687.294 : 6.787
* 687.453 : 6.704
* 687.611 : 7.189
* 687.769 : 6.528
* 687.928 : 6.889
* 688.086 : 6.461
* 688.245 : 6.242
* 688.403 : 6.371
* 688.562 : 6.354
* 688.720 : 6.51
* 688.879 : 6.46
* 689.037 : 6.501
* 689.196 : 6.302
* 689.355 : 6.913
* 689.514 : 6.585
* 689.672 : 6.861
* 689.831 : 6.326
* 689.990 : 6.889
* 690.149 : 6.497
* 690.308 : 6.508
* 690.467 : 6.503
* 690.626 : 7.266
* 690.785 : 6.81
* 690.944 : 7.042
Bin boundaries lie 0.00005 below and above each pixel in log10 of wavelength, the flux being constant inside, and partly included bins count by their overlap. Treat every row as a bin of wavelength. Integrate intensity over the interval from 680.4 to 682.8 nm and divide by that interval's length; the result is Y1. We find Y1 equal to 6.58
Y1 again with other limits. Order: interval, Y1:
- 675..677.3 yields 6.43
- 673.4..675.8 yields 6.63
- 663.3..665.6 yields 6.29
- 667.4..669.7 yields 6.48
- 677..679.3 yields 6.30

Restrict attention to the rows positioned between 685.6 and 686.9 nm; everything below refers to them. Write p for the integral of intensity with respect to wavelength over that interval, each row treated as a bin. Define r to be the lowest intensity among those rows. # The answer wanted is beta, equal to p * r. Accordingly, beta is 48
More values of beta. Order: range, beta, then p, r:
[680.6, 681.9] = 55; 8.7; 6.326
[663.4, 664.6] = 50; 8.0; 6.317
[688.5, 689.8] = 54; 8.5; 6.302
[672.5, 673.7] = 45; 7.7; 5.865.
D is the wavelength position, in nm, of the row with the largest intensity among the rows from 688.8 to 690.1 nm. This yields 689.355 nm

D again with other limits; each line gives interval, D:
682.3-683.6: 683.349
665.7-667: 666.259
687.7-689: 687.928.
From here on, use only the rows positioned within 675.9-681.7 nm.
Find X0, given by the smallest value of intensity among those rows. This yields 5.771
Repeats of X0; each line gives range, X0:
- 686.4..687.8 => 5.704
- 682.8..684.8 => 5.966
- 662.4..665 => 5.727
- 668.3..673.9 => 5.752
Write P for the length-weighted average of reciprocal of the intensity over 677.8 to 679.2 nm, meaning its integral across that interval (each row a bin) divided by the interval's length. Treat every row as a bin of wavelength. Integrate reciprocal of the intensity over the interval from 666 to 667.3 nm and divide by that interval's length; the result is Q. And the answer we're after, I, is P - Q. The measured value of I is -0.008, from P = 0.162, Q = 0.170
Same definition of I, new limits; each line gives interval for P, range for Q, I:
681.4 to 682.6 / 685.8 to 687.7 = -0.001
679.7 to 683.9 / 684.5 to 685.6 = 0.009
